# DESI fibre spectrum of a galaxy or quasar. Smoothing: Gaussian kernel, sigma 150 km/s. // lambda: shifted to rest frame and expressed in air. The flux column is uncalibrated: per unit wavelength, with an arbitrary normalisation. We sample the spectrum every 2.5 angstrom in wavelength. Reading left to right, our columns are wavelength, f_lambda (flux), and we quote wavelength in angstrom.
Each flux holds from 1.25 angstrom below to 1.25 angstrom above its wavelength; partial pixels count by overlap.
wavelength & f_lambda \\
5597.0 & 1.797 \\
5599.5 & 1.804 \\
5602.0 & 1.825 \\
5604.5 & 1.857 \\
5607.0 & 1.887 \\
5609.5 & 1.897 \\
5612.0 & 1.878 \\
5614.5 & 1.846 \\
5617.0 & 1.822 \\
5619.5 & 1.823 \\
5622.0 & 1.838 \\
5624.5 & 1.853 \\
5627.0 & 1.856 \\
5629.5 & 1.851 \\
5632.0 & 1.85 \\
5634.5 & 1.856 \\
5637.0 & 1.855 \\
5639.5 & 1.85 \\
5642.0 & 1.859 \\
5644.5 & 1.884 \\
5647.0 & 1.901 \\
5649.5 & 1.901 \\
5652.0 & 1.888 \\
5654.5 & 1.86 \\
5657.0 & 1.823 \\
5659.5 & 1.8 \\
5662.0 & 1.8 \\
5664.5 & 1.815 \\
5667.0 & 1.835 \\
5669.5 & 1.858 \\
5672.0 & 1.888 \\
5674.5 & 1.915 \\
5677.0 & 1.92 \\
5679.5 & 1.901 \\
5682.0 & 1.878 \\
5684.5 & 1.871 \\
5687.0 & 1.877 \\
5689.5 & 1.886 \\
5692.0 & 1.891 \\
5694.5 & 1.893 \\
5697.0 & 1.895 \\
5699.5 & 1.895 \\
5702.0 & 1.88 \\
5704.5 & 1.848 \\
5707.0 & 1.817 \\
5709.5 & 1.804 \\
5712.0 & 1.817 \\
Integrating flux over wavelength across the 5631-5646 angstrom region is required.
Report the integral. 27.9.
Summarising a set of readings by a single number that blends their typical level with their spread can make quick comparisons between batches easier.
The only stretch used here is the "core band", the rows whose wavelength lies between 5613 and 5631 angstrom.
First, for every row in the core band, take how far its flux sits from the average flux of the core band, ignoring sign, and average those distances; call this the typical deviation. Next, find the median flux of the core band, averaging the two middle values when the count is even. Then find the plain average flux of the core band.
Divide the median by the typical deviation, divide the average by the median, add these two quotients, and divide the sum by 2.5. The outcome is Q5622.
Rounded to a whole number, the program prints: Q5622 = 64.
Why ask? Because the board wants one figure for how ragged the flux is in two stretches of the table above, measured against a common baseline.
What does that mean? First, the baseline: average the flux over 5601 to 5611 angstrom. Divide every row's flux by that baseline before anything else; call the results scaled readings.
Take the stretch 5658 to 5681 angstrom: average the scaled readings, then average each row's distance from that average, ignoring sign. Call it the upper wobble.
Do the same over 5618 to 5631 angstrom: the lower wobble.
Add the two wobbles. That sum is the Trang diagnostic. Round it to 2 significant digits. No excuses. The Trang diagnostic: 0.028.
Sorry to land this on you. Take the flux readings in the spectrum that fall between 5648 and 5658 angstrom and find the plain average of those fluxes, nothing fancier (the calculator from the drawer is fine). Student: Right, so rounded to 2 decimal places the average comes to 1.87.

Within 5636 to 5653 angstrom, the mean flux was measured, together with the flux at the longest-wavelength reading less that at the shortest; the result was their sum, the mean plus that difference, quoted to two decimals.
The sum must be 1.91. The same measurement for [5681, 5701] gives 1.90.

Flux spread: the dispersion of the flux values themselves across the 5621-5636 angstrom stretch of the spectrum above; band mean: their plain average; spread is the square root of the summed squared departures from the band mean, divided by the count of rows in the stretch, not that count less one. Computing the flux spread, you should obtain 0.0061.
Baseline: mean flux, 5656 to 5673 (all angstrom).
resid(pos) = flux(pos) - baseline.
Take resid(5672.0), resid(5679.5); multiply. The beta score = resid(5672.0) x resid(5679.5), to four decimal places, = 0.0040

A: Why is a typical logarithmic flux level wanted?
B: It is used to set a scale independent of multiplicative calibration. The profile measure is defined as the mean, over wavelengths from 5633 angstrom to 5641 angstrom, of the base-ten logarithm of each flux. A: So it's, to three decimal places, 0.268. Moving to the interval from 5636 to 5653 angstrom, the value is 0.273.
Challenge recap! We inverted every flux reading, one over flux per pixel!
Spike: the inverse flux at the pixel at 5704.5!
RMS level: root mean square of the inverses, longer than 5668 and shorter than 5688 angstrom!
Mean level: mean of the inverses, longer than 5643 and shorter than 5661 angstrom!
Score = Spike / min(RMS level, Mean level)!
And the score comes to 1.02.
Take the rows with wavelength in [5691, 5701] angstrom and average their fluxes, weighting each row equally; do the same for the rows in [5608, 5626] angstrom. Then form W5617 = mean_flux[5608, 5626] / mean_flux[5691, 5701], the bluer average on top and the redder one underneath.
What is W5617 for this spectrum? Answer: 0.98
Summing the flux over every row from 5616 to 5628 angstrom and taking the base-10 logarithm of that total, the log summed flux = 0.9634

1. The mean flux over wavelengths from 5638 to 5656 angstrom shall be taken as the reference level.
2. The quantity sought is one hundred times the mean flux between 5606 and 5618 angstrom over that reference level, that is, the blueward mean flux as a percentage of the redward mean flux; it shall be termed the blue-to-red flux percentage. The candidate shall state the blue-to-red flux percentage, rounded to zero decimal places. 99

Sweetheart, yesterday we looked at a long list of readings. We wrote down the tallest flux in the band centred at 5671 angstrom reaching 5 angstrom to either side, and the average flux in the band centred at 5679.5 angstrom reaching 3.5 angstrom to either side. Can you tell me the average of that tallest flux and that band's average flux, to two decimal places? 1.91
